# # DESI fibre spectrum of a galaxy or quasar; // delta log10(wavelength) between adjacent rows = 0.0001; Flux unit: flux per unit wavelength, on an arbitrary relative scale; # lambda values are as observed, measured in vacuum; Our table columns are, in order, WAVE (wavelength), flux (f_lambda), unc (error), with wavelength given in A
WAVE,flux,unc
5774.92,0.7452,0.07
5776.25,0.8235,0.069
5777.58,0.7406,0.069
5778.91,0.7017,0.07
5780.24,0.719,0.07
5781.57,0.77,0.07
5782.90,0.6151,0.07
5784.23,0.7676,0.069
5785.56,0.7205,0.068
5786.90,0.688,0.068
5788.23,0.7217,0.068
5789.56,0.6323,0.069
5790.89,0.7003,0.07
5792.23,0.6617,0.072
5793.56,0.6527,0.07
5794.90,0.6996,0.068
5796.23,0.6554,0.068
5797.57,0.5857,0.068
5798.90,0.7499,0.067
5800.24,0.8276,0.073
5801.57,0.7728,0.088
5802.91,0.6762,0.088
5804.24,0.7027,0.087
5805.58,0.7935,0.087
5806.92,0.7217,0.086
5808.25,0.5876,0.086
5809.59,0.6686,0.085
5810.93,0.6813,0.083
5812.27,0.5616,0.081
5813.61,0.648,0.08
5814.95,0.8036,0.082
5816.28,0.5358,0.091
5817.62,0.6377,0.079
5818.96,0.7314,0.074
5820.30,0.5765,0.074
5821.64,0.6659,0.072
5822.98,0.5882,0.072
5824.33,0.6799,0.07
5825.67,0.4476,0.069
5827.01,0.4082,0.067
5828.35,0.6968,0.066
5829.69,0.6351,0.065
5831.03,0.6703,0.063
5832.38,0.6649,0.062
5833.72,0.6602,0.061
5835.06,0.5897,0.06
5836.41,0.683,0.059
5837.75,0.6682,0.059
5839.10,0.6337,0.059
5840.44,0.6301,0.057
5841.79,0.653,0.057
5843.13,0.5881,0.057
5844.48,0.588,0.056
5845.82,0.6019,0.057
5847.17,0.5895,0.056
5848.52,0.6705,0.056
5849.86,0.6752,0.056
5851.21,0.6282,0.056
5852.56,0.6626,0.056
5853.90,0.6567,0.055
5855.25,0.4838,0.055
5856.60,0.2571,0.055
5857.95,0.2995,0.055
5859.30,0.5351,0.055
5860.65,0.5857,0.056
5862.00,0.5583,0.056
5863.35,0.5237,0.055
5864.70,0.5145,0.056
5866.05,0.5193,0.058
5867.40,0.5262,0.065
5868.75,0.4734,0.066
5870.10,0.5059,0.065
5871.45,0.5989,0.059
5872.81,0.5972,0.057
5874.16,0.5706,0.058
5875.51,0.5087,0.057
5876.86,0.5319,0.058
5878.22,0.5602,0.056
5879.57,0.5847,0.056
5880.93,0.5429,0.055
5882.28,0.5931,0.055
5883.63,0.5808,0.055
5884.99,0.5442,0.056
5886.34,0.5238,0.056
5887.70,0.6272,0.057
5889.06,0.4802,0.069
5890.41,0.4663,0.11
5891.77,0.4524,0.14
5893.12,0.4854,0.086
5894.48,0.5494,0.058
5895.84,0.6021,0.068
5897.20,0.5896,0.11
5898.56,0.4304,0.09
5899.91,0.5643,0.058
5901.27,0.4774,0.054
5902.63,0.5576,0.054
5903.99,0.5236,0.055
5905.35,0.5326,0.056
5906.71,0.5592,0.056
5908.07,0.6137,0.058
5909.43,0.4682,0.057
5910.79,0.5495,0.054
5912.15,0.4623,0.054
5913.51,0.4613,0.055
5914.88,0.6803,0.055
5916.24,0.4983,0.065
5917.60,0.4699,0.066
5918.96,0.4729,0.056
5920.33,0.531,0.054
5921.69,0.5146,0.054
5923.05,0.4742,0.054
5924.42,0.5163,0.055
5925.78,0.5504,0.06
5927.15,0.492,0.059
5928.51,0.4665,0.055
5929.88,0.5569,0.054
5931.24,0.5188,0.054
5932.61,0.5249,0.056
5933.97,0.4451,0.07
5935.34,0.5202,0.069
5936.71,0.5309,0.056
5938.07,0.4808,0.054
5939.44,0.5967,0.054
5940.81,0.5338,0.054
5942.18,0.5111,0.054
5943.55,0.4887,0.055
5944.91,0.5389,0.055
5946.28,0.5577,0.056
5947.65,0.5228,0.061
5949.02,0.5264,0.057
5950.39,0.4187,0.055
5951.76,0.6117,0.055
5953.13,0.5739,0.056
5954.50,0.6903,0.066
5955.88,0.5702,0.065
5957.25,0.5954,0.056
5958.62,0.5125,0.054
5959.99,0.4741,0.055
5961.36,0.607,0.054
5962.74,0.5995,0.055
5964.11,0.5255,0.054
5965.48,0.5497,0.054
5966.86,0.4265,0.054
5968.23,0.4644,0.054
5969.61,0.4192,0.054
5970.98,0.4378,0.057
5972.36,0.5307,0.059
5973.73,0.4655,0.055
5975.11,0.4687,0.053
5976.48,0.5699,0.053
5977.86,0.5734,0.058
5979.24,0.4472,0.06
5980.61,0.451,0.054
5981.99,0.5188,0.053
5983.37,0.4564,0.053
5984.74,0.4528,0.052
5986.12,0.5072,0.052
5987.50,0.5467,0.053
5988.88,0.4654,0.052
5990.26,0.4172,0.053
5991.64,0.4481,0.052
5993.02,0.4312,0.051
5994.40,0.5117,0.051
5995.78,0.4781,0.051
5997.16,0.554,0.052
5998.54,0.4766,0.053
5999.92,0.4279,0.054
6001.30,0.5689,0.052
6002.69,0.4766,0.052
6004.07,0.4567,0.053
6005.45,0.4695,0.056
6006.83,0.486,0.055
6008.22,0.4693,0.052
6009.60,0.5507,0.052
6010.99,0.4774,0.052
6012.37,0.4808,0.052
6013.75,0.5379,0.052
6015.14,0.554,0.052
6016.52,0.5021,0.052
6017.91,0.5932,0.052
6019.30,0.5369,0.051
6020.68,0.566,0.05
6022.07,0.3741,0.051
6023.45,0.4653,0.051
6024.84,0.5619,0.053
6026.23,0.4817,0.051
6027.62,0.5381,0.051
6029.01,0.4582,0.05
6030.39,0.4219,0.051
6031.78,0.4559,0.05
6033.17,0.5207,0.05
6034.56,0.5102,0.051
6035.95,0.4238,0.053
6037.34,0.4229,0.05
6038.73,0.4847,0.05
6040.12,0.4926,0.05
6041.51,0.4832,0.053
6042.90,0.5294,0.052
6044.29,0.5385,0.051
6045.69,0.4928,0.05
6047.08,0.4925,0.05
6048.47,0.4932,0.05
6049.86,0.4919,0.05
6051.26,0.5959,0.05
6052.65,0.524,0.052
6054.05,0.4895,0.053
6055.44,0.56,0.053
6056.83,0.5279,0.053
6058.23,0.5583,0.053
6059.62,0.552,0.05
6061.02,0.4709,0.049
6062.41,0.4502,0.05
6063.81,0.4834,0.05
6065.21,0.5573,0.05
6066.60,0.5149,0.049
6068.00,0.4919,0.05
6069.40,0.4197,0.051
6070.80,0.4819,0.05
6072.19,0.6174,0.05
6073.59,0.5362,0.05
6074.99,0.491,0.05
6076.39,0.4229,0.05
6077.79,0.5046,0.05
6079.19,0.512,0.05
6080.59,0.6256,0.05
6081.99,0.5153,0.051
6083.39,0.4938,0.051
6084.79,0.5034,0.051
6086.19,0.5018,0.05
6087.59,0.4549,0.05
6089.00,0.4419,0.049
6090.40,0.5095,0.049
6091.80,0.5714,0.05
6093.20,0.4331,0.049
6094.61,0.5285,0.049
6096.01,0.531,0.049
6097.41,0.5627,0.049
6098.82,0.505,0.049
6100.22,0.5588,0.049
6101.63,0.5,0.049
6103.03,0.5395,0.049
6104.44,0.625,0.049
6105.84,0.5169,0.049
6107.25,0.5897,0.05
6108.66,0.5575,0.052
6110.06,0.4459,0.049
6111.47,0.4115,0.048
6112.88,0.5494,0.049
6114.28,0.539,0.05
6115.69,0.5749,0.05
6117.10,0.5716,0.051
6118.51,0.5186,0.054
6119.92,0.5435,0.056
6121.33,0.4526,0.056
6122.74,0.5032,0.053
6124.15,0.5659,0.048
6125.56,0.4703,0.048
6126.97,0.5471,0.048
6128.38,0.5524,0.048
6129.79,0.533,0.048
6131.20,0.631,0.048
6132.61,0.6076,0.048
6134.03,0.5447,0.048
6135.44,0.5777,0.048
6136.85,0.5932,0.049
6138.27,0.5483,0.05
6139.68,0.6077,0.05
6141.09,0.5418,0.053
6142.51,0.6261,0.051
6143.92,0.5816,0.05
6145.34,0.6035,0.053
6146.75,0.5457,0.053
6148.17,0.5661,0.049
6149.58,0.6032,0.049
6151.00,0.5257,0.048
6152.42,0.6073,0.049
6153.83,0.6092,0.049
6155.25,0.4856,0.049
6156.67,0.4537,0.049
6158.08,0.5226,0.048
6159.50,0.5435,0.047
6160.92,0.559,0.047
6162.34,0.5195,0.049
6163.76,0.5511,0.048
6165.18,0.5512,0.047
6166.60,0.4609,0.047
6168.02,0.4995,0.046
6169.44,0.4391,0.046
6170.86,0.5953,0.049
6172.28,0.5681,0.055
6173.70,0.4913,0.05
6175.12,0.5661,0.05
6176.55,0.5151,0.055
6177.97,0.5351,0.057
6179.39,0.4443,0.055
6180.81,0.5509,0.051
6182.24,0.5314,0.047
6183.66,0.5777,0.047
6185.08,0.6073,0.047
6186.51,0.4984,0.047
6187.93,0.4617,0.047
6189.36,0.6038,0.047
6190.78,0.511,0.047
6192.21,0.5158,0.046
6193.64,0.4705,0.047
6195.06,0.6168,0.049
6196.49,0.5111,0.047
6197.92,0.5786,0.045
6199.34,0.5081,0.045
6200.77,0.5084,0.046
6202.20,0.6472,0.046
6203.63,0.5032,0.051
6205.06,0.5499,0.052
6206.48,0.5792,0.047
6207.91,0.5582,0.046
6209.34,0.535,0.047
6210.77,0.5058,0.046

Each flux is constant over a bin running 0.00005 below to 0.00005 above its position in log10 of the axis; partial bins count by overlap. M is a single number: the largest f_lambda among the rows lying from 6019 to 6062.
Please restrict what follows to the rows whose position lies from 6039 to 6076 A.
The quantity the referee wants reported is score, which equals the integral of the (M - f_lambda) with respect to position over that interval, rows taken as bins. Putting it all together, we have 3.11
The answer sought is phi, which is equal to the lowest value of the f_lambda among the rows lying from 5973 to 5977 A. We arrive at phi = 0.4655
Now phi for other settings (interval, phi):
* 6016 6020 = 0.5021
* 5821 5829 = 0.4082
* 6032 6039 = 0.4229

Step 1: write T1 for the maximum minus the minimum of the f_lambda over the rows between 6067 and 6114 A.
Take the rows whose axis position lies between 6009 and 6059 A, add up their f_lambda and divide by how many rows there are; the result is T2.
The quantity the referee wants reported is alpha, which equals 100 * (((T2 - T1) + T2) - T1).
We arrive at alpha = 58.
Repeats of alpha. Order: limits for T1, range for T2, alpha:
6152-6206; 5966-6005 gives 54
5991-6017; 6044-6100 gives 74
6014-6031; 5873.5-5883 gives 67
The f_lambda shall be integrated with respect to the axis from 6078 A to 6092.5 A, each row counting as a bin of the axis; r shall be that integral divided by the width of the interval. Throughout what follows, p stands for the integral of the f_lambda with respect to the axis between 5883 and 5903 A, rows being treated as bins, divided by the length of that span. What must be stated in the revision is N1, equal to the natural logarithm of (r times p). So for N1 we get -1.31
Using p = 0.5281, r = 0.51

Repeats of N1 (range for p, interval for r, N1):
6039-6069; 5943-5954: -1.30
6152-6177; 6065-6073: -1.31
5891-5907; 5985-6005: -1.37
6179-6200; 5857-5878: -1.28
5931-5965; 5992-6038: -1.33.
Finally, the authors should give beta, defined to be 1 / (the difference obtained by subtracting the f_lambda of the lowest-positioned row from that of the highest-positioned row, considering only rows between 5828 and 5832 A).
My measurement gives -38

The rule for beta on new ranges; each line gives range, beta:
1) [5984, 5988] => 11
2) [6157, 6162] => 27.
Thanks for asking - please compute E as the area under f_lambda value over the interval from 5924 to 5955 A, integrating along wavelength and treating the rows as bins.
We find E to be 16.4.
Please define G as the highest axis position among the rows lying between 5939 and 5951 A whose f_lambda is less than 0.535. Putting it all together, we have 5950.39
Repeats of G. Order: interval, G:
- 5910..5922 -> 5921.69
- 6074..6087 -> 6086.19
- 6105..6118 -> 6111.47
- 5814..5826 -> 5825.67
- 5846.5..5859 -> 5857.95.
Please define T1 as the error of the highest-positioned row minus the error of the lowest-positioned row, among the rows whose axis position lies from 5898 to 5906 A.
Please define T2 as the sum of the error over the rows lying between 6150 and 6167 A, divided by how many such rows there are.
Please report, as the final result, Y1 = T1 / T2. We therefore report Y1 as -0.71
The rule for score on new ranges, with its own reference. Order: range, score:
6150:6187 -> 2.37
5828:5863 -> -0.04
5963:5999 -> 3.96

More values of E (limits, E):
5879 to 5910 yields 16.6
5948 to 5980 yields 16.8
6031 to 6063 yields 16.1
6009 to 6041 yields 15.9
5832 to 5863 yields 18.2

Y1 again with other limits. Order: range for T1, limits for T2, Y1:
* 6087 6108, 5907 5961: 0.00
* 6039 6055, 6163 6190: 0.06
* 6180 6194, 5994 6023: -0.08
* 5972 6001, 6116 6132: -0.10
